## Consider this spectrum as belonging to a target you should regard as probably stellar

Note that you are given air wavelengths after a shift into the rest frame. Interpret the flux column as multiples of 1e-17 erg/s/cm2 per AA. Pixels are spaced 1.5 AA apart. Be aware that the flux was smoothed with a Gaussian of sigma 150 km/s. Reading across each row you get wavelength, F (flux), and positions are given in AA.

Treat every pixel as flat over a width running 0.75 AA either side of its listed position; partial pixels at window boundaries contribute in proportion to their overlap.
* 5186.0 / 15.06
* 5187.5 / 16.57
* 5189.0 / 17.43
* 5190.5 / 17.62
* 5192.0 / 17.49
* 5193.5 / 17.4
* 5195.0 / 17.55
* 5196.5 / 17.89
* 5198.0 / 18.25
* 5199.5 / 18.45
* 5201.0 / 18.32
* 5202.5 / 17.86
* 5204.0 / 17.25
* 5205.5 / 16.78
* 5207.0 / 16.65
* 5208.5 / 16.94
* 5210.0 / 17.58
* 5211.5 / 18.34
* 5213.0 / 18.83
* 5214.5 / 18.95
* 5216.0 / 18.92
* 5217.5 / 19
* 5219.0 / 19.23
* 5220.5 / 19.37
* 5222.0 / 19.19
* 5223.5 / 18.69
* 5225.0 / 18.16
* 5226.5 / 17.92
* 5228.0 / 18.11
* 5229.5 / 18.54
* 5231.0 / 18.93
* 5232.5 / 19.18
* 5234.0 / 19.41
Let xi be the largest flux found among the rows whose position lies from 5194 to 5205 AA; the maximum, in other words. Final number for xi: 18.45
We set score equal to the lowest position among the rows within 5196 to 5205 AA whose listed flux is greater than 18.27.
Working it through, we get 5199.5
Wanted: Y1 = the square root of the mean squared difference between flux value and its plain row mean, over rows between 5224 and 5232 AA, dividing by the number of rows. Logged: 0.36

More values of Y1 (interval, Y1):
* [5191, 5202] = 0.40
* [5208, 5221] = 0.77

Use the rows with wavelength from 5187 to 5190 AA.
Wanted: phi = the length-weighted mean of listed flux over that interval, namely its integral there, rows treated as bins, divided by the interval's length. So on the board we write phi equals 17.1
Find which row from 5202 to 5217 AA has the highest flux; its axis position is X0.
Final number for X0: 5214.5 AA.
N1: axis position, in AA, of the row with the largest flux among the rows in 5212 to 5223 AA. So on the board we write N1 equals 5220.5 AA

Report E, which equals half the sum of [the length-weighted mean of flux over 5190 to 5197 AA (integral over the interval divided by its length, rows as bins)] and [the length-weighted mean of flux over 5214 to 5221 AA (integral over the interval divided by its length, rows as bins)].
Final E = 18.3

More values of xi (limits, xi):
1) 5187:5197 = 17.89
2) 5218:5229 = 19.37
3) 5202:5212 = 18.34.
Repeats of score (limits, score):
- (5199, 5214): 5199.5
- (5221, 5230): 5222.0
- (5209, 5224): 5211.5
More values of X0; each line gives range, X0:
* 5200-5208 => 5201.0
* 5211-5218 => 5217.5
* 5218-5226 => 5220.5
